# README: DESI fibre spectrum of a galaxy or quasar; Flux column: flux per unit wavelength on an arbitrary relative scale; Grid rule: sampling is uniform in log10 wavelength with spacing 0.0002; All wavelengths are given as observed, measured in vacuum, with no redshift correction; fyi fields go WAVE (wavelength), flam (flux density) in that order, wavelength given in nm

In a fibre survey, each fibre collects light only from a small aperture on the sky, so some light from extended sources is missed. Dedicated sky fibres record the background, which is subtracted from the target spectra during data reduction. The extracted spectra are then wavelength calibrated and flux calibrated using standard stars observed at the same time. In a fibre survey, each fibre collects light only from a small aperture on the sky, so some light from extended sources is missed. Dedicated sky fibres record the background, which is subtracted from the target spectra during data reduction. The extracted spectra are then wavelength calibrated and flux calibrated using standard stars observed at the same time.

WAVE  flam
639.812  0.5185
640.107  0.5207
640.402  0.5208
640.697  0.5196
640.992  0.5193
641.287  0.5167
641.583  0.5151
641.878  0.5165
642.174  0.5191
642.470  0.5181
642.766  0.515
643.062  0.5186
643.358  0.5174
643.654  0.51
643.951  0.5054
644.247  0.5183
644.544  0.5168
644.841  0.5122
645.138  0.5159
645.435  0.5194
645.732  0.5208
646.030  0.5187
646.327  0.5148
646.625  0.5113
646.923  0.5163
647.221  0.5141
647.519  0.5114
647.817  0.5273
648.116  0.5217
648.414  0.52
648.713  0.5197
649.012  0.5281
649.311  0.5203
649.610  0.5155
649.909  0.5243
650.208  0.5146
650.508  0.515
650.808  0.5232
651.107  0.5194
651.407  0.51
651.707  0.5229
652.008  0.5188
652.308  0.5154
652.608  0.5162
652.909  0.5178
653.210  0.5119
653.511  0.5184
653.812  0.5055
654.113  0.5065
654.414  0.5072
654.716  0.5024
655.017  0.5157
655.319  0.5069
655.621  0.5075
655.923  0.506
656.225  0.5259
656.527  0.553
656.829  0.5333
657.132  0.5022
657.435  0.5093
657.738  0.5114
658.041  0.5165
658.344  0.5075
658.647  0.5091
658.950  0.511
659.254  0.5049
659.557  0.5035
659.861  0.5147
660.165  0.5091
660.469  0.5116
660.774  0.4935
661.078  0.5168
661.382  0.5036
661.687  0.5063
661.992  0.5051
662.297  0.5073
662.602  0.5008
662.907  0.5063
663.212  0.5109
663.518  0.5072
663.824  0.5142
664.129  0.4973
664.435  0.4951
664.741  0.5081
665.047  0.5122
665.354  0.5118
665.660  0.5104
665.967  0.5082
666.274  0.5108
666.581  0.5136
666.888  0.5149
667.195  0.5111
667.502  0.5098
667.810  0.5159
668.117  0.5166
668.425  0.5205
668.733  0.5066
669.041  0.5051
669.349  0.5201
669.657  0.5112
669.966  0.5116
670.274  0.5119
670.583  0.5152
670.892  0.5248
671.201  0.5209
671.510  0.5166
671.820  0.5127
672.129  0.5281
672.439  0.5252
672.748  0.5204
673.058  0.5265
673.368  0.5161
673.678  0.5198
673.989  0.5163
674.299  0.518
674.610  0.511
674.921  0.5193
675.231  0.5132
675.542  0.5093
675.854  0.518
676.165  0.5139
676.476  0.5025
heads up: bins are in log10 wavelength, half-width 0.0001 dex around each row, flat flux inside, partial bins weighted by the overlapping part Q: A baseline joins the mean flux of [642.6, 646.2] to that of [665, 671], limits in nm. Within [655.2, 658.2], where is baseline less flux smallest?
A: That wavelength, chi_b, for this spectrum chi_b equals 656.527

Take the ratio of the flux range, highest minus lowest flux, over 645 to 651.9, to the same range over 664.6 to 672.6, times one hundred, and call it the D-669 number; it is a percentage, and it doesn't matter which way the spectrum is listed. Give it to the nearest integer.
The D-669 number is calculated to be 79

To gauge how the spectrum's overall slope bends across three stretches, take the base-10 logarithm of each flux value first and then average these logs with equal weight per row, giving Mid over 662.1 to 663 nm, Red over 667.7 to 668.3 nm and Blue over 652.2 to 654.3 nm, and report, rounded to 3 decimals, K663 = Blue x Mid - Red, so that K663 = 0.373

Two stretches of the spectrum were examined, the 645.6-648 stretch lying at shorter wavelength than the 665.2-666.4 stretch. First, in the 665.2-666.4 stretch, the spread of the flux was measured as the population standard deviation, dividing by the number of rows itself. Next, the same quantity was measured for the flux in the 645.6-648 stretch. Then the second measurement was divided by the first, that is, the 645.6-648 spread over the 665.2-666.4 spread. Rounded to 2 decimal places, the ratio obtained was 3.81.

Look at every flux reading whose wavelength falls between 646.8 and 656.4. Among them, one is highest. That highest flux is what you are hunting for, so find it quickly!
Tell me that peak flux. 0.5281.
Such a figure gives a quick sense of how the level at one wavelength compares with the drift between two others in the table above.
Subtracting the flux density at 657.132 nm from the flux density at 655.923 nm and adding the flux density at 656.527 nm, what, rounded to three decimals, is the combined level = 0.557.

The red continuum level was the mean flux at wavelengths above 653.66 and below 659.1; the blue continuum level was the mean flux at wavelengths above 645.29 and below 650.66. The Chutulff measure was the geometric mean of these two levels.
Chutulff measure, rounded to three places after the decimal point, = 0.516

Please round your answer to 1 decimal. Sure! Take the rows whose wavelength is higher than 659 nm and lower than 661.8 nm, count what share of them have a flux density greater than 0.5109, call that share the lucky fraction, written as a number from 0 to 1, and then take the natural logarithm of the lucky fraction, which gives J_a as -1.1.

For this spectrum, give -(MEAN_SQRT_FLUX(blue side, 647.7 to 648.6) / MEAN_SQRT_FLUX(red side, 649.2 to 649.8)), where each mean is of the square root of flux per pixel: -1.00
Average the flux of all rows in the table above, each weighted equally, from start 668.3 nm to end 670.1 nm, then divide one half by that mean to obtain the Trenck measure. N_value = 0.976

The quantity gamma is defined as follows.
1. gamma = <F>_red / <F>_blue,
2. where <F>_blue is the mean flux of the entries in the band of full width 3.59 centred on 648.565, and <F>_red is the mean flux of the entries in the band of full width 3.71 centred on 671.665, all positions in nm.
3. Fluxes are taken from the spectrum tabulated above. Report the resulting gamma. 1.00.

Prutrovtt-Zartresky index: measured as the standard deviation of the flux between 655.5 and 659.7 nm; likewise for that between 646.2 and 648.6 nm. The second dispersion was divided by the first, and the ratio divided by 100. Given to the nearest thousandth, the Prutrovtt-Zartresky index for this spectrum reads 0.004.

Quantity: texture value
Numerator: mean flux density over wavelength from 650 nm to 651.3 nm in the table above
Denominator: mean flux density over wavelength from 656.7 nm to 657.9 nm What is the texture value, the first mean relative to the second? 1.01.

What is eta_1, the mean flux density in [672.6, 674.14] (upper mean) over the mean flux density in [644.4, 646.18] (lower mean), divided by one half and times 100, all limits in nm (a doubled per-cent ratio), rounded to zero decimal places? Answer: 201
